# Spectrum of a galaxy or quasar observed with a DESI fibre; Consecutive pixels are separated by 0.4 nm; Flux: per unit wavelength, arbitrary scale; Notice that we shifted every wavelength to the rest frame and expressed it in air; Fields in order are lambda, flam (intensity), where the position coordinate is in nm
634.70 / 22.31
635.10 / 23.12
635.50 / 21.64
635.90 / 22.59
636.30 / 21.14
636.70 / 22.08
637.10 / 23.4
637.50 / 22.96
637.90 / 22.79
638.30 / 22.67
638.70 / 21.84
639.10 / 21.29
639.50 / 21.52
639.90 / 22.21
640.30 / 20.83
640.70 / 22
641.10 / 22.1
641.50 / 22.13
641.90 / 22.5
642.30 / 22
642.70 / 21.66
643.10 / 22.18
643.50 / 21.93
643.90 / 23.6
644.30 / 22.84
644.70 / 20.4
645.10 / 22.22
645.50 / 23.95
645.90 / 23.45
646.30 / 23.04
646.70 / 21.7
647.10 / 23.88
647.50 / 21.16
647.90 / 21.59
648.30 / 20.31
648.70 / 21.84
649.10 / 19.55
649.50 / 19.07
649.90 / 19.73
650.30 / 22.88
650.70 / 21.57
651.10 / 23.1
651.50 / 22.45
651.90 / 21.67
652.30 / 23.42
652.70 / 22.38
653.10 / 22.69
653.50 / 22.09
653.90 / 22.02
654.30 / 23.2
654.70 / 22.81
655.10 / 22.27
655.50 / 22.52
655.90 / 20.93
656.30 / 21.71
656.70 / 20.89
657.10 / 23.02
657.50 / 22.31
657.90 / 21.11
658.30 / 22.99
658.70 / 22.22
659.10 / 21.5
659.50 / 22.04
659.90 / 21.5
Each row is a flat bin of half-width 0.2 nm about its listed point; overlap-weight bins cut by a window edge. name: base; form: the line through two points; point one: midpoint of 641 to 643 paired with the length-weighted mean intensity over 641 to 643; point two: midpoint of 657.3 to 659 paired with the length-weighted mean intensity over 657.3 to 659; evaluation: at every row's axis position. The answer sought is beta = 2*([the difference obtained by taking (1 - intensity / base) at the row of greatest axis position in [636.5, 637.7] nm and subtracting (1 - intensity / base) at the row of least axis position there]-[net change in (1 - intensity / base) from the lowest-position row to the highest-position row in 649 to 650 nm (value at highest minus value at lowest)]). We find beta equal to -0.06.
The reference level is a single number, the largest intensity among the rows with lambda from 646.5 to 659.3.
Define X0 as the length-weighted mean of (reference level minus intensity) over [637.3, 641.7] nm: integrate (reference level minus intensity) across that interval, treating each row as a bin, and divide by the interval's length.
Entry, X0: 1.85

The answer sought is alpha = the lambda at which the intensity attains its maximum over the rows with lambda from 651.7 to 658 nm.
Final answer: 652.30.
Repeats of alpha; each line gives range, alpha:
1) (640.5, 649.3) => 645.50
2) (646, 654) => 647.10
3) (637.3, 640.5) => 637.50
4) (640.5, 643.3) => 641.90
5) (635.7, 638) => 637.10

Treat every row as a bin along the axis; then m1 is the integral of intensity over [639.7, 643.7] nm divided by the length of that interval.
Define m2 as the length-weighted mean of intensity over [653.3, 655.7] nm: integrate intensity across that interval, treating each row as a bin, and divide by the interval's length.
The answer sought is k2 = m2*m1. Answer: 494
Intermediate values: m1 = 21.95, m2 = 22.5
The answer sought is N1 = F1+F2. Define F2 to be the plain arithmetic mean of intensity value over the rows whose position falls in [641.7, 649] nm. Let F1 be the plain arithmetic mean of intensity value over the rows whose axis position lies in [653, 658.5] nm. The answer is 44.42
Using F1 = 22.2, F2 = 22.2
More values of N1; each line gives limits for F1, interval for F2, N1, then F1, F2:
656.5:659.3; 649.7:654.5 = 44.27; 22.0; 22.3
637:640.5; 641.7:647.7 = 44.60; 22.2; 22.4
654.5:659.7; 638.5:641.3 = 43.71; 22.0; 21.7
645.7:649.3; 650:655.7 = 44.34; 21.8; 22.5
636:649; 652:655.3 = 44.77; 22.2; 22.6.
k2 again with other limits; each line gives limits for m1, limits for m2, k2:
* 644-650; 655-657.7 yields 476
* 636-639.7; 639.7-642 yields 487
